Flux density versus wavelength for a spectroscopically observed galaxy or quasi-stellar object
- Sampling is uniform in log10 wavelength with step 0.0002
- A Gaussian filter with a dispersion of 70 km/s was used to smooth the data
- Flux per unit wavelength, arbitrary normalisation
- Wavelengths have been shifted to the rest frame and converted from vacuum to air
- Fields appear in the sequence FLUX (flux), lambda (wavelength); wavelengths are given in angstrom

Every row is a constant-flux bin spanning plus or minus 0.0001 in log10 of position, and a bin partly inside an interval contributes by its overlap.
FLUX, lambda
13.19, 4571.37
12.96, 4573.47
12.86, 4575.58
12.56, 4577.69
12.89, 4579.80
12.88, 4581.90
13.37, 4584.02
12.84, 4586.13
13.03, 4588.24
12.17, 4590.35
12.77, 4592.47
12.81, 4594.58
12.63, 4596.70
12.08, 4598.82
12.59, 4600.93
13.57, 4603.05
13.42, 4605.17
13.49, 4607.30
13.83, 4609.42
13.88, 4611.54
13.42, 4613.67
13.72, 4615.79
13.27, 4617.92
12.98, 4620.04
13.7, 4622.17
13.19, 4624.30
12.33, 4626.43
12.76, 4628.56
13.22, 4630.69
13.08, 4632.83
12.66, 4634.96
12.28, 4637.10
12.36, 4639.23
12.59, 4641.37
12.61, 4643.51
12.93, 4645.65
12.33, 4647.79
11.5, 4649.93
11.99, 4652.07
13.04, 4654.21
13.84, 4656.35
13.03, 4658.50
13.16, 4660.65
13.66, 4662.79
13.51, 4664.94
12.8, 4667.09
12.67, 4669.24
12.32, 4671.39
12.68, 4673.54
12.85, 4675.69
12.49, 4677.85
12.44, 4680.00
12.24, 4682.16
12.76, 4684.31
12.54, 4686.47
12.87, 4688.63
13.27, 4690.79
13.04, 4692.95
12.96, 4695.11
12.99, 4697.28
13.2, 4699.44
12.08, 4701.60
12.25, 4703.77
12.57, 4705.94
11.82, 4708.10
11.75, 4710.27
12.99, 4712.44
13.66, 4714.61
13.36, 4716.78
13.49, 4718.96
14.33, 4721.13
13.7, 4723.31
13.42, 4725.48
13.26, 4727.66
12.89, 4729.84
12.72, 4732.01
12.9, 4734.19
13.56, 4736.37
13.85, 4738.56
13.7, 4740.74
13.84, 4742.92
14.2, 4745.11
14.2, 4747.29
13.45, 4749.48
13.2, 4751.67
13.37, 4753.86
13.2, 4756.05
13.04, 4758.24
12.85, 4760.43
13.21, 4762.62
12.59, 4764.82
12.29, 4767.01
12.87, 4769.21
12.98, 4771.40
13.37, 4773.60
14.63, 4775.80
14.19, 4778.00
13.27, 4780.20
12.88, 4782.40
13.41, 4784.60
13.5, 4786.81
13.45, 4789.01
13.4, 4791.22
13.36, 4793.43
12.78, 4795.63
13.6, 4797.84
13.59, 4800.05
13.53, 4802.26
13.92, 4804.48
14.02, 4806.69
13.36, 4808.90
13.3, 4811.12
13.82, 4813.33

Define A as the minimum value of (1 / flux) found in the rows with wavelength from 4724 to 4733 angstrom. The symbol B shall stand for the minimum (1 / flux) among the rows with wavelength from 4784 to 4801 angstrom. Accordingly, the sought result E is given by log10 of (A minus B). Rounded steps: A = 0.0745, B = 0.0735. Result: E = -3.0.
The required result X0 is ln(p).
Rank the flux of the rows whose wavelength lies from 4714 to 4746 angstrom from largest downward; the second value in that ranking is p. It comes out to 2.65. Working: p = 14.2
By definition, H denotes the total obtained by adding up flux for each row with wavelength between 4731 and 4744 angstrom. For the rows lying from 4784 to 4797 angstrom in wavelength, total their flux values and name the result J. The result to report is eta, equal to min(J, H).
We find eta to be 80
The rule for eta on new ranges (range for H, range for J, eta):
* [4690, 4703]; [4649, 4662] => 77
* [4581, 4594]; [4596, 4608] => 77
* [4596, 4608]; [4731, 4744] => 78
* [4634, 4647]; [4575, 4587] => 75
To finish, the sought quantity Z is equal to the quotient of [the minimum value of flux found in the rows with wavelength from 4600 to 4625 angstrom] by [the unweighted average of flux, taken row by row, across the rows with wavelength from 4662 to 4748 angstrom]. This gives 0.965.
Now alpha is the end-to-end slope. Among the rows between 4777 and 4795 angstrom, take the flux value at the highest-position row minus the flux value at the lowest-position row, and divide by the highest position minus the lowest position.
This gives -0.05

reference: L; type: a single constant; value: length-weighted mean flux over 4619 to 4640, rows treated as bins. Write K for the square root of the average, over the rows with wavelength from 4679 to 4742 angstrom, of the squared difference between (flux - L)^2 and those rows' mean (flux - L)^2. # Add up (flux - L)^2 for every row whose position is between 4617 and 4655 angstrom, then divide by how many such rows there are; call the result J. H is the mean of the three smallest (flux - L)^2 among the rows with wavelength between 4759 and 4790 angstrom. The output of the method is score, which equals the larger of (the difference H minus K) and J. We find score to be 0.3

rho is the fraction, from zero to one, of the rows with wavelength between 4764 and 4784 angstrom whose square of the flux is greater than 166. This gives 0.6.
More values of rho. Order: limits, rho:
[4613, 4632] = 0.8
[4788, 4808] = 0.9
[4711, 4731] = 1.0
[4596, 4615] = 0.7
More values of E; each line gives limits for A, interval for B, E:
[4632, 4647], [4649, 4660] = -2.4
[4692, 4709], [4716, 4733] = -2.2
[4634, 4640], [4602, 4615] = -2.2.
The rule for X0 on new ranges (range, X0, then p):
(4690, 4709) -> 2.58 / 13.2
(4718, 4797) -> 2.66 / 14.33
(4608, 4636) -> 2.63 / 13.83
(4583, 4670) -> 2.63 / 13.84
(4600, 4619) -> 2.63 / 13.83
